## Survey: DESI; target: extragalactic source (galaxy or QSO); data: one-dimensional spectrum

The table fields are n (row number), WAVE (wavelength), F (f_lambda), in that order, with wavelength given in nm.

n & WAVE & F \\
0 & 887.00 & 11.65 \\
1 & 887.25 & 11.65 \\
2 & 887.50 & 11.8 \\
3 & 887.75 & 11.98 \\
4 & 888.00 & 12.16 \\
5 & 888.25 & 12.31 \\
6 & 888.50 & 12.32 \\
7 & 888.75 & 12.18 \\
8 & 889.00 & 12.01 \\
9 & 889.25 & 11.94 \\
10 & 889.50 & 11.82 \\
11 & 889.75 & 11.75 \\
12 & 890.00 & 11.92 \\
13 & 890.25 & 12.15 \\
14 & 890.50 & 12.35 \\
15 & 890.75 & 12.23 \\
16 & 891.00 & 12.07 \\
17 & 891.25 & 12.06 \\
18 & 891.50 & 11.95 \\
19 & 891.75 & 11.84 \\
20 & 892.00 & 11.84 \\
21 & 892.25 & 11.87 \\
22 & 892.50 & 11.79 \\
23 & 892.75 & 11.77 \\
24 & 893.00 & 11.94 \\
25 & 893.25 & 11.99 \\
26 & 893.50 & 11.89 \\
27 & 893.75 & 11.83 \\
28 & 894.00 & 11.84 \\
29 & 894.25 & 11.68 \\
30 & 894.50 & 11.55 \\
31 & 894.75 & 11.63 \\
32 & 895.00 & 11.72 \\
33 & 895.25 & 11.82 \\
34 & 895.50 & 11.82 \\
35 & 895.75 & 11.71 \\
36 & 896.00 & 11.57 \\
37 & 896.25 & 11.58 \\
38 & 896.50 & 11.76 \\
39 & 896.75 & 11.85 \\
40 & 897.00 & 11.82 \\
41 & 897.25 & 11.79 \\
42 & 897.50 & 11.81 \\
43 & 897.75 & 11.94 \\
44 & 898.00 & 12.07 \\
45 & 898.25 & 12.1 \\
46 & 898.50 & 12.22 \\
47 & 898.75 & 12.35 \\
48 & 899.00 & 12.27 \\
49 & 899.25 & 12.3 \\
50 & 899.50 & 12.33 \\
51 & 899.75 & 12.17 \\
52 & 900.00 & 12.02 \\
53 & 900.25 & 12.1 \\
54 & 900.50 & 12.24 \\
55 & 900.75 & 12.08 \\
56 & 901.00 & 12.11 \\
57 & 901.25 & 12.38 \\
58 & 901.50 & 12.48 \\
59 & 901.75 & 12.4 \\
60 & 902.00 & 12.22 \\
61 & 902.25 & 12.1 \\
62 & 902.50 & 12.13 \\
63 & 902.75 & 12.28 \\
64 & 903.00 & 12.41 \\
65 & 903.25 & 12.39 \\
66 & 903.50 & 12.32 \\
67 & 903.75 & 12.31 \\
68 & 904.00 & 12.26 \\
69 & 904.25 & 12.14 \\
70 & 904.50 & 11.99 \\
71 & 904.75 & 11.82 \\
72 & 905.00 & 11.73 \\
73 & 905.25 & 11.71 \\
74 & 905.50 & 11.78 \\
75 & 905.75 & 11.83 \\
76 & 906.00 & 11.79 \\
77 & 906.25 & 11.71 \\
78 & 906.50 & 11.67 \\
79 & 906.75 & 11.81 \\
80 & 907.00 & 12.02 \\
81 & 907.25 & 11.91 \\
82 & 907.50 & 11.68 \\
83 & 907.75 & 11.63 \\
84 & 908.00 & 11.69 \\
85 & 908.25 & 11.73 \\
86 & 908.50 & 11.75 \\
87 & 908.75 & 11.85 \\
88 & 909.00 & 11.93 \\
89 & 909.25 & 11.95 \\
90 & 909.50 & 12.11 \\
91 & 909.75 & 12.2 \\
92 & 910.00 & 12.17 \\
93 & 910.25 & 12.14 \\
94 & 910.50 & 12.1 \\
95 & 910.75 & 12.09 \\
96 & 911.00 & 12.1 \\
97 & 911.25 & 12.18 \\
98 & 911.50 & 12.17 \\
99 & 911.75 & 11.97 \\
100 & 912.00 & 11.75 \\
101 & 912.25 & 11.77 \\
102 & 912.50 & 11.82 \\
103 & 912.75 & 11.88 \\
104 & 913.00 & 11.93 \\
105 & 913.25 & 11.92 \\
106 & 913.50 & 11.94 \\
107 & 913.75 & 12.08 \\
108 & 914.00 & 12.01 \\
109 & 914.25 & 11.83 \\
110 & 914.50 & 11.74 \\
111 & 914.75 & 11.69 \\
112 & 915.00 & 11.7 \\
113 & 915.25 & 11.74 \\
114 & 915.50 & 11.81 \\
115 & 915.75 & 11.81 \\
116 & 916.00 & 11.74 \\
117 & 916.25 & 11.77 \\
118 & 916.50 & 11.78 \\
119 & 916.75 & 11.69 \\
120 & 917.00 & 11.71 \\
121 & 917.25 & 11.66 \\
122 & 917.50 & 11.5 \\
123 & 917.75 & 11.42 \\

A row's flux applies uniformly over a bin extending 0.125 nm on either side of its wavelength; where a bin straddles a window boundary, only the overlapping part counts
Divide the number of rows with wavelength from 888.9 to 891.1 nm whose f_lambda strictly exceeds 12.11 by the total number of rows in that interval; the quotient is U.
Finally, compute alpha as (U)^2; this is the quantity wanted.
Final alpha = 0.11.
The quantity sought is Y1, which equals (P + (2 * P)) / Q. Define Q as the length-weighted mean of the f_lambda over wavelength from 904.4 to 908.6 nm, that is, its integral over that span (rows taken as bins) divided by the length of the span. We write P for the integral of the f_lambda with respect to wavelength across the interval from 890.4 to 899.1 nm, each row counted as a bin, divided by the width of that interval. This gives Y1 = 3.03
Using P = 11.9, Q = 11.8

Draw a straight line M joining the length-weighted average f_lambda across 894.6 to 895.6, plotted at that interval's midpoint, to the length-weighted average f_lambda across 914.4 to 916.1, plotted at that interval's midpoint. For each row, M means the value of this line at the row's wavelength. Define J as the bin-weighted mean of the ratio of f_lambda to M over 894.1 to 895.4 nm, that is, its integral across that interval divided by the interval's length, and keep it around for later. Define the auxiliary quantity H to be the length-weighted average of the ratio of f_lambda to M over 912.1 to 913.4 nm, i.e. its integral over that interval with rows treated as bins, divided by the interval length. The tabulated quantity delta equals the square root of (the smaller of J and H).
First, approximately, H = 1.01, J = 1.00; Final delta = 1.00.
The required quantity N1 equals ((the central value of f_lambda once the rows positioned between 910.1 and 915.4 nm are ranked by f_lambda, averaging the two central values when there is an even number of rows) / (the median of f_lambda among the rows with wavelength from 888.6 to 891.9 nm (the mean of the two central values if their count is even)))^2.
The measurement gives 0.99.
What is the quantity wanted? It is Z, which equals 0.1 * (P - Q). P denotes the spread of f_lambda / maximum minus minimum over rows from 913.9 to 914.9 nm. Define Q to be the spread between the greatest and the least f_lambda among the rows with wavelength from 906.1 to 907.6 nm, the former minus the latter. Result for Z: -0.003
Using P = 0.32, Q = 0.35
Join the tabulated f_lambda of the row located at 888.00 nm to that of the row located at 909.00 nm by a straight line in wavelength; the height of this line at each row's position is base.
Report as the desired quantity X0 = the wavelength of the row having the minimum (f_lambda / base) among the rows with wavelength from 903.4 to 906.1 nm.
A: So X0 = 905.25 nm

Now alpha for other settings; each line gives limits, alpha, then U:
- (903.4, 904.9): 0.44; 0.7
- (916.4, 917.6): 0.00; 0.0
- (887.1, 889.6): 0.16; 0.4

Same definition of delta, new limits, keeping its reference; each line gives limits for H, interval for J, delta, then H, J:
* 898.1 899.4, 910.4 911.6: 1.02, 1.04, 1.03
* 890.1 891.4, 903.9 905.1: 1.01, 1.04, 1.02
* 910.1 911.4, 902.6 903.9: 1.02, 1.03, 1.05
